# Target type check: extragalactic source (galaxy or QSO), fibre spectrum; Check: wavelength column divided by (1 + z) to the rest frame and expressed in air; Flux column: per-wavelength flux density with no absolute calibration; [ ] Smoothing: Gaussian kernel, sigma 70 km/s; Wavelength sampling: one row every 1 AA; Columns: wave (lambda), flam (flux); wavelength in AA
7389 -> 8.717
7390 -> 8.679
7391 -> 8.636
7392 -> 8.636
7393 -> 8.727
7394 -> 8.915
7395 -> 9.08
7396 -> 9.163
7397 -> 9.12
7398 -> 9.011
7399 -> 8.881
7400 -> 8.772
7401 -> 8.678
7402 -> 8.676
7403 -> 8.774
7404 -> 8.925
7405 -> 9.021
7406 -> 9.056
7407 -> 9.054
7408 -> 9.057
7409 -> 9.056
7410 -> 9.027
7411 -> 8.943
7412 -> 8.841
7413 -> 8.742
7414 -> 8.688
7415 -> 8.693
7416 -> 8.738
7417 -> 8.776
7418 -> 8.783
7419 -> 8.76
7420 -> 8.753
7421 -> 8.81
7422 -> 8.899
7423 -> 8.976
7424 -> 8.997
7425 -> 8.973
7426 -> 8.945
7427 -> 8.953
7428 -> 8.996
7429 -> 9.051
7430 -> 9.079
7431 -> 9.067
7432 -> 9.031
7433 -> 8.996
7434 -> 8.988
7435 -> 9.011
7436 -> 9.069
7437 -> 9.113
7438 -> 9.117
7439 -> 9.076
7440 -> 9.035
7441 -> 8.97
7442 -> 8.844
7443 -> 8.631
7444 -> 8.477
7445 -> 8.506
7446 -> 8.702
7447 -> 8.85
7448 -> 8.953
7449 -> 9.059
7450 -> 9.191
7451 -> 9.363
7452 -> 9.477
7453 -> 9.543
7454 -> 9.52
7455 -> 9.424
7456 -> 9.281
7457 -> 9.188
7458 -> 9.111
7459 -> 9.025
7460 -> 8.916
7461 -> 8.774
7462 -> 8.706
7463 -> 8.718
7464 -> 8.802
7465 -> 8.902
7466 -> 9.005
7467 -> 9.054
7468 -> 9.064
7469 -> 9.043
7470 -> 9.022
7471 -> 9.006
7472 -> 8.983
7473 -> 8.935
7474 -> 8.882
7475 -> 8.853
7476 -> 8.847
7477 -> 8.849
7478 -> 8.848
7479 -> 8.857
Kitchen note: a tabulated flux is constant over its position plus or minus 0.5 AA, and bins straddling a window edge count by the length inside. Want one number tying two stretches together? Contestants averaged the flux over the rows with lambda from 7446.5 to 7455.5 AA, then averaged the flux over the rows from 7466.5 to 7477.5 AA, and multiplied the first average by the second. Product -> 83.0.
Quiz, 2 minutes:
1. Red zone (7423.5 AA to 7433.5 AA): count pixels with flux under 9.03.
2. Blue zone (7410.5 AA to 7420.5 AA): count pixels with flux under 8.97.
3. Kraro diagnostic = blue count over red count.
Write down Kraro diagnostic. 1.7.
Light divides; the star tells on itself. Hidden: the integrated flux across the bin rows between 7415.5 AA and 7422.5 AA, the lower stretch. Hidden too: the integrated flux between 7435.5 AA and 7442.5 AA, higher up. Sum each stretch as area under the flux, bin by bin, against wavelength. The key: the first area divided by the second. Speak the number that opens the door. 0.97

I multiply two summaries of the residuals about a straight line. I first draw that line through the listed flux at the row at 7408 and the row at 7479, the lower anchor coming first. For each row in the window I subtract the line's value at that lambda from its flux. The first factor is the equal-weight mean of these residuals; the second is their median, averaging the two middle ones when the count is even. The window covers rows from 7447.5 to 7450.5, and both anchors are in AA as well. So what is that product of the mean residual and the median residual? 0.0148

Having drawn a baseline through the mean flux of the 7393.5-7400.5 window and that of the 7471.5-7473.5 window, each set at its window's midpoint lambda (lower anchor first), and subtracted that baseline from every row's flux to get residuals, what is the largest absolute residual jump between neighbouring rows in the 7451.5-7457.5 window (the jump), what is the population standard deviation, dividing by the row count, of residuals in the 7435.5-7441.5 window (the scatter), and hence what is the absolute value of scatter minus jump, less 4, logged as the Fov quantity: -3.91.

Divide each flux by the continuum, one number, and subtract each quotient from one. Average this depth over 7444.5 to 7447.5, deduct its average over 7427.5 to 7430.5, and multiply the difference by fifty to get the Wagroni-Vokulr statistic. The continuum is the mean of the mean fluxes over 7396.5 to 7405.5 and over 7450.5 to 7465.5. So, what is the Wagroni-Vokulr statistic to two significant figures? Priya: 2.0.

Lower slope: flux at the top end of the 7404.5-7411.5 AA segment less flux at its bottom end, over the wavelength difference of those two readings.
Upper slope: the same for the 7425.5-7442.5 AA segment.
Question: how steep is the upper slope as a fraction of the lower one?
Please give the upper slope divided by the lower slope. 0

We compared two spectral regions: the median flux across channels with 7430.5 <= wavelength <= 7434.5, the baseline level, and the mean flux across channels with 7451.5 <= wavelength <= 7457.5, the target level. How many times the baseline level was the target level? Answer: 1.04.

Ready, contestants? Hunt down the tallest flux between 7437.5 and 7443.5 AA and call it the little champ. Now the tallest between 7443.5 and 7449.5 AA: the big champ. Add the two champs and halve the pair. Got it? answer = 9.088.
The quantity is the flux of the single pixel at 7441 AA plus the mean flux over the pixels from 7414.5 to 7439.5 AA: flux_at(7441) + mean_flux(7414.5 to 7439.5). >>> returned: 17.9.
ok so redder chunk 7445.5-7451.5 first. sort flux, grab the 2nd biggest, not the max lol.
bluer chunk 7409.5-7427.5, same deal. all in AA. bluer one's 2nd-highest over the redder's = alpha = 0.98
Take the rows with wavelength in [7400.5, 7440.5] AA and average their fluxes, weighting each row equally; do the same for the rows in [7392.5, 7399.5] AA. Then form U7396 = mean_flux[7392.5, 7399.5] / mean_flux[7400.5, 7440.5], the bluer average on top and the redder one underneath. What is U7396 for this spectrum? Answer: 1.006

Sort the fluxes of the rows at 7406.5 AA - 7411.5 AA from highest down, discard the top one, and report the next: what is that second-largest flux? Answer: 9.056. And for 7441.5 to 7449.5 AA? 8.953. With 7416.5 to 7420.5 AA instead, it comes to 8.776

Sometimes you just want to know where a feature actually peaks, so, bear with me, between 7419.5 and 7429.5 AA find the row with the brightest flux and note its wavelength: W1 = 7429 AA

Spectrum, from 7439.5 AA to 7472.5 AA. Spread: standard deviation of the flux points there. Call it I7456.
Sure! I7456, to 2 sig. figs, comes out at 0.27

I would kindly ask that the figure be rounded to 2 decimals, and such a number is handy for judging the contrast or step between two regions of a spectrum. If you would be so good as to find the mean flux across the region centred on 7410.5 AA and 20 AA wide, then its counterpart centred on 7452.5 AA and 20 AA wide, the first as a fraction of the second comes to 0.98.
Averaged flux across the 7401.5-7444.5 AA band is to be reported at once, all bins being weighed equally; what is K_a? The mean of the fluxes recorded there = 8.92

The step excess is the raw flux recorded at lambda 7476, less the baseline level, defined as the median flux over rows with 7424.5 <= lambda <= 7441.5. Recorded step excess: -0.18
